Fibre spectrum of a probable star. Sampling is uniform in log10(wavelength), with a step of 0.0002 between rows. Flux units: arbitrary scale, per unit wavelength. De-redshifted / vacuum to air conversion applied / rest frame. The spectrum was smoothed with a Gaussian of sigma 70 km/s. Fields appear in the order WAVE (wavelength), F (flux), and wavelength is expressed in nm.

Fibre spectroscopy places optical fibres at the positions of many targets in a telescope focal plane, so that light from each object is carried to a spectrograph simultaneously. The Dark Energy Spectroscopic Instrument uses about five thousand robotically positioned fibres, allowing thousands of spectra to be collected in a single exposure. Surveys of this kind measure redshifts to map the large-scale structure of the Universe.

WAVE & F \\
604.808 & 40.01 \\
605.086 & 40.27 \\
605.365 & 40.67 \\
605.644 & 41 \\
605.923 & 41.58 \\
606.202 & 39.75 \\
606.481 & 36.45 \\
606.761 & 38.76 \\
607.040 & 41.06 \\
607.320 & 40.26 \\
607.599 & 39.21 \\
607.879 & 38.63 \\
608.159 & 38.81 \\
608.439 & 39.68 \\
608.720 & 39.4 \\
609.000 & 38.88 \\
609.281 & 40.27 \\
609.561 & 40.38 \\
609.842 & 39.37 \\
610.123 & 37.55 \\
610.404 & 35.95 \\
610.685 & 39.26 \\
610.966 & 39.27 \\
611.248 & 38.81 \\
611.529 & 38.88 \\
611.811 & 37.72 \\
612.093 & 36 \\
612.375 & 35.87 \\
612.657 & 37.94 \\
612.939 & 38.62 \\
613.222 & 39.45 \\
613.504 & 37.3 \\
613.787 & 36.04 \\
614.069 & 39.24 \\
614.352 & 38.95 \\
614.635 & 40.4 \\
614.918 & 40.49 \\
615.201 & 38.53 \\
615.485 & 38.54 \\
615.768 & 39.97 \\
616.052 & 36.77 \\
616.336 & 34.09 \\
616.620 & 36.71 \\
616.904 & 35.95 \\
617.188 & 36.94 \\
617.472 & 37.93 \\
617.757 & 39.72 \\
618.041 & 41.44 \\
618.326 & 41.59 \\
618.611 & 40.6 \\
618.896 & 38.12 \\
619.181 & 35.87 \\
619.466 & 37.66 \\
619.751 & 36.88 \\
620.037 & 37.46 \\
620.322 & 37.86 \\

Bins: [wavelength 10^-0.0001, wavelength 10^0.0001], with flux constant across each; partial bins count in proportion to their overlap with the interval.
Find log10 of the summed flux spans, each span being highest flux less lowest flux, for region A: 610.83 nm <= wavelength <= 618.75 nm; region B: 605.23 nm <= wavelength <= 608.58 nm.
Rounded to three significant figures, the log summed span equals 1.10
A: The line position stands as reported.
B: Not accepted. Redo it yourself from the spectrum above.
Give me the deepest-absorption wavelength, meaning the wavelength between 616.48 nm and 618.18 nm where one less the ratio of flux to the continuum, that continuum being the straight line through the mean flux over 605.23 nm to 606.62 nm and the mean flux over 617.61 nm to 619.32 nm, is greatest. 616.904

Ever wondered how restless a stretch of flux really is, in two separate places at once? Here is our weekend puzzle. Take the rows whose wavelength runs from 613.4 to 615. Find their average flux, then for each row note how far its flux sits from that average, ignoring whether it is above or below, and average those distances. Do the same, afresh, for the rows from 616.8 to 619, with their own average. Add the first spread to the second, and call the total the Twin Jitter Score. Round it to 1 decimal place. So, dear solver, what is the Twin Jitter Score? 3.2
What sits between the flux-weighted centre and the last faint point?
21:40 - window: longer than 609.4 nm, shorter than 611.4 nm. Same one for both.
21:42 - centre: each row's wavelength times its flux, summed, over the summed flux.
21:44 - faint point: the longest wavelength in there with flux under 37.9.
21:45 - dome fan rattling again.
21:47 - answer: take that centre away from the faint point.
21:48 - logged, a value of 0.00 nm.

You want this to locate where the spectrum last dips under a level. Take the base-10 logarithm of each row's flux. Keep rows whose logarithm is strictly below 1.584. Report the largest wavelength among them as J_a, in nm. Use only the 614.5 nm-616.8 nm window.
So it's 616.620 nm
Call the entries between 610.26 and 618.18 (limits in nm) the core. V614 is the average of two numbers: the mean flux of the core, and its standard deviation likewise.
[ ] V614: 19.9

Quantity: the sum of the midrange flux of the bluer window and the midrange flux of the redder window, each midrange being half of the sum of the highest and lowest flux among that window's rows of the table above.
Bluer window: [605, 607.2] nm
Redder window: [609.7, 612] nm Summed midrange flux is 76.7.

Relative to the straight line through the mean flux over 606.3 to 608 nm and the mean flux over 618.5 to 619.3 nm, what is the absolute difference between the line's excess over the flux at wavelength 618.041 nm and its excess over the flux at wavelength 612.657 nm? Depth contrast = 3.9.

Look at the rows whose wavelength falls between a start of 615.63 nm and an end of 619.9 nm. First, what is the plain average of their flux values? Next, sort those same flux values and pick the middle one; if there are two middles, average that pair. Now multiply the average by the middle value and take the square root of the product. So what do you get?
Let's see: 37.8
